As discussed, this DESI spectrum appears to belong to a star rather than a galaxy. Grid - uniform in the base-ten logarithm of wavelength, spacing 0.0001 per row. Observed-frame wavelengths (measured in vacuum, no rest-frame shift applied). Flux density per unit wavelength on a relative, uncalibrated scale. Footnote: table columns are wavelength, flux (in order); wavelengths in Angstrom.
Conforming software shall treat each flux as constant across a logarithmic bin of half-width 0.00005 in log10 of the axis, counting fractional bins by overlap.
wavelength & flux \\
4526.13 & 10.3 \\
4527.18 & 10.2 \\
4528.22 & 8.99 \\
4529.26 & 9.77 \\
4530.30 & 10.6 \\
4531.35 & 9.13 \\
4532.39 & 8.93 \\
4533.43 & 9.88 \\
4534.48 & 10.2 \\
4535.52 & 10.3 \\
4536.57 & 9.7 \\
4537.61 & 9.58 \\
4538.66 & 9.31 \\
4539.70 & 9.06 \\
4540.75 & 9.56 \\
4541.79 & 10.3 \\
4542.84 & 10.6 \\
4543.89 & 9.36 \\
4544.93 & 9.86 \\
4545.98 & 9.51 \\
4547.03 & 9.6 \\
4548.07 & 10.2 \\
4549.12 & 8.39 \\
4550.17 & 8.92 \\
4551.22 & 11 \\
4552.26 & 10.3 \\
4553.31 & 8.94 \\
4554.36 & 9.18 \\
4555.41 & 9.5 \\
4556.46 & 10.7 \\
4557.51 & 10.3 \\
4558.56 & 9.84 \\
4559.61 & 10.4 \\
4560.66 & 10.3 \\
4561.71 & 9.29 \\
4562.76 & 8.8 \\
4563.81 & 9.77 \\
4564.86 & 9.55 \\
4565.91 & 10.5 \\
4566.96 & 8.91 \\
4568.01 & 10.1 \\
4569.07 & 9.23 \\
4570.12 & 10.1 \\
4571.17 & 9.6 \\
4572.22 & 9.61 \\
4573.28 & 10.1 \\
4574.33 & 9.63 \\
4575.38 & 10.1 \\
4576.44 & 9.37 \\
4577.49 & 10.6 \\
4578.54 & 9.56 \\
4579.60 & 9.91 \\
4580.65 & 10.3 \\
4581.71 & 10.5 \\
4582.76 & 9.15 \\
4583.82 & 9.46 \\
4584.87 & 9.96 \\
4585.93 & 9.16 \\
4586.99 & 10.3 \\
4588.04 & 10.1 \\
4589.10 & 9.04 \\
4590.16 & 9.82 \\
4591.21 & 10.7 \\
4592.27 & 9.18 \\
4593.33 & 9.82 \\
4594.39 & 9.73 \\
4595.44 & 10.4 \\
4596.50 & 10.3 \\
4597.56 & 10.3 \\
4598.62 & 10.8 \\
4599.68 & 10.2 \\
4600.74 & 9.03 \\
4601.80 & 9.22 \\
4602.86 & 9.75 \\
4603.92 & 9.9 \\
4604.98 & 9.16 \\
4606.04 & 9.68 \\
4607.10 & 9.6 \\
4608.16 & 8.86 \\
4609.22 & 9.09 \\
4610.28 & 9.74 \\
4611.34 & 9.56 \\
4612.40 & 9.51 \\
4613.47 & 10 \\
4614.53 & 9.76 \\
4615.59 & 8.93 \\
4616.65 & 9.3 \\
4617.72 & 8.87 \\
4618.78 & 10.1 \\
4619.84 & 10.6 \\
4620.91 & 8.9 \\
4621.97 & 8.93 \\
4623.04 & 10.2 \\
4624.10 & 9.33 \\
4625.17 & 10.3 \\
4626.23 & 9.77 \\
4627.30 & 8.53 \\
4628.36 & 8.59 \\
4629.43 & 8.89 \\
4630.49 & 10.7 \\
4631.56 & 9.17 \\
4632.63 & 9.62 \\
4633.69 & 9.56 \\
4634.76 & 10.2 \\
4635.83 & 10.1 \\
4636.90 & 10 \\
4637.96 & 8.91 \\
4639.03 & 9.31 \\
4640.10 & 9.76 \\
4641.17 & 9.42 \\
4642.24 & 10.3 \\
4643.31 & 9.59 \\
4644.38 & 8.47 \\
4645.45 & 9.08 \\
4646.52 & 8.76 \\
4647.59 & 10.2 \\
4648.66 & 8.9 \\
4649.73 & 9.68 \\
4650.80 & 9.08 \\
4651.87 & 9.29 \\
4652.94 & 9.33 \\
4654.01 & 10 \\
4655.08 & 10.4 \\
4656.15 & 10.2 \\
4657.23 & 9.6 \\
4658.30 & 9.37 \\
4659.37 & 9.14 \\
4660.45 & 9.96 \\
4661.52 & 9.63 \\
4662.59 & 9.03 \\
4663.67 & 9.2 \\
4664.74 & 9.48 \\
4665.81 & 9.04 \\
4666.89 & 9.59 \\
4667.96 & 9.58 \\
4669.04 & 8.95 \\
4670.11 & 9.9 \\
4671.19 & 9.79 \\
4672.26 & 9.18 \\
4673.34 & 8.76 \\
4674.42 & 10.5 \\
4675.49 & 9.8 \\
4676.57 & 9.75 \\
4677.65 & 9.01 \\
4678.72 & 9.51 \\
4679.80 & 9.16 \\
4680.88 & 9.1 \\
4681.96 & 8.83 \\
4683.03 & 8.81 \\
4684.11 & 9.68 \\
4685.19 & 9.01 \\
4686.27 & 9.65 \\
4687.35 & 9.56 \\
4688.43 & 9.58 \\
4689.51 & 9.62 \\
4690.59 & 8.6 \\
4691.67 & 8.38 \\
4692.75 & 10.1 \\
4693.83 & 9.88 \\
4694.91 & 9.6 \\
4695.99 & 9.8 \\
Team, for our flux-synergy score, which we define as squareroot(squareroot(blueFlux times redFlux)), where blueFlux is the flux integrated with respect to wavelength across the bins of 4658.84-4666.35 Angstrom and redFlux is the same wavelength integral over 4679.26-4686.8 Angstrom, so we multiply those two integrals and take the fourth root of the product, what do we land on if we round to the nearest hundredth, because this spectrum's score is 8.35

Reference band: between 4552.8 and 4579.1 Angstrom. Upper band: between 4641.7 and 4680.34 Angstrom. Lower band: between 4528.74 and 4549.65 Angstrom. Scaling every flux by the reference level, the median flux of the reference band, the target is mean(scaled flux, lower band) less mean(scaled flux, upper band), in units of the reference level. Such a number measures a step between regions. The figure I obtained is 0.022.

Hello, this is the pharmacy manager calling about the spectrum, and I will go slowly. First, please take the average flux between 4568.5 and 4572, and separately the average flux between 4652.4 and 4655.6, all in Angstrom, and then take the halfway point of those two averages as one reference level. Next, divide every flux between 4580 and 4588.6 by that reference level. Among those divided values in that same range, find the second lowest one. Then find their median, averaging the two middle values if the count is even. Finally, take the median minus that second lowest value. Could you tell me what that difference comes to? 0.09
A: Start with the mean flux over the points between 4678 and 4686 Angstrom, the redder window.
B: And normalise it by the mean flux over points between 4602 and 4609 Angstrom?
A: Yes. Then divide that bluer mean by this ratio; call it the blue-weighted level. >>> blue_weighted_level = 9.8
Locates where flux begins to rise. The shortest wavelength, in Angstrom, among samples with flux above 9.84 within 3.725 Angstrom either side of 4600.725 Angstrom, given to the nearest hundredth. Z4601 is 4597.56 Angstrom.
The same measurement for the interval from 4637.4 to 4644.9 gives 4642.24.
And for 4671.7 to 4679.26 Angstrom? 4674.42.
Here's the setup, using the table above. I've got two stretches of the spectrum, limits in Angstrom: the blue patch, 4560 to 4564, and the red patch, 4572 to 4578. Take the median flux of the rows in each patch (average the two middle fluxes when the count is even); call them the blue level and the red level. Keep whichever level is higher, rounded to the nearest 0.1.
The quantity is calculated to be 9.9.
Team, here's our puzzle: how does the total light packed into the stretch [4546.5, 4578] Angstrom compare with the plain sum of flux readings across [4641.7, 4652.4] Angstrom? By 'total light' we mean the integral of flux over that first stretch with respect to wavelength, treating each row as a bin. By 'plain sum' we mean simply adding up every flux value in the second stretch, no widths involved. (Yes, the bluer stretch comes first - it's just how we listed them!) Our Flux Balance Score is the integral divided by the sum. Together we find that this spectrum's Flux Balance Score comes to 3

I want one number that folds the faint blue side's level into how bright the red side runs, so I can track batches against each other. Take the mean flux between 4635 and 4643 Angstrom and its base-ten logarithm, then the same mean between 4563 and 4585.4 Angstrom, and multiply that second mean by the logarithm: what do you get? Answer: 9.67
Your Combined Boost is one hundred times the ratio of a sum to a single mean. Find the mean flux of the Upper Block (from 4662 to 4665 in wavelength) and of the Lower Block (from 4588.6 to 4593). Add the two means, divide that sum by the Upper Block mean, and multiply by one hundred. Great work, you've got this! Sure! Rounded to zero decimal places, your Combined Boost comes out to 205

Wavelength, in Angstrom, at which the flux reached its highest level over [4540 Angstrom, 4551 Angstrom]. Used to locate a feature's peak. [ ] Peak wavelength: 4542.84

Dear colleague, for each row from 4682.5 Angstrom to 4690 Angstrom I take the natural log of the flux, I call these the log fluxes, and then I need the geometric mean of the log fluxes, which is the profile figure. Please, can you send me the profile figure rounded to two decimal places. 2.24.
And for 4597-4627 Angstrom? 2.26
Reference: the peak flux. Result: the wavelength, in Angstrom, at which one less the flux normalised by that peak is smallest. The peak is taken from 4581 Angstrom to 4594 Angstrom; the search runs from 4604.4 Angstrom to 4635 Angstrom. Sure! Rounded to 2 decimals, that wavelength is 4630.49 Angstrom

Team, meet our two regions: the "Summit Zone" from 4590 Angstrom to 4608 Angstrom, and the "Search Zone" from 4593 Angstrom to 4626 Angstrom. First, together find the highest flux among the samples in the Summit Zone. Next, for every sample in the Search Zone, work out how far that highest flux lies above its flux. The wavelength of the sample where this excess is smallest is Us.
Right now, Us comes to 4598.62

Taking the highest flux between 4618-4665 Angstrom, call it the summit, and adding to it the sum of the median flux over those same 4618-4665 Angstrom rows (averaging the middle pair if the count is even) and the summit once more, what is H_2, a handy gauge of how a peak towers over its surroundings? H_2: 30.9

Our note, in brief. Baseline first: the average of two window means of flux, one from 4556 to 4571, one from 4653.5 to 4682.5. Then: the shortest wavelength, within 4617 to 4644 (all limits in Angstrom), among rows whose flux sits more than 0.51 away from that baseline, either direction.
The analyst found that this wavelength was 4617.72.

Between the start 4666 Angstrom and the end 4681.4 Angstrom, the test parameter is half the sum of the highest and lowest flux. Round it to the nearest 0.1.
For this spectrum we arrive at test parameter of 9.6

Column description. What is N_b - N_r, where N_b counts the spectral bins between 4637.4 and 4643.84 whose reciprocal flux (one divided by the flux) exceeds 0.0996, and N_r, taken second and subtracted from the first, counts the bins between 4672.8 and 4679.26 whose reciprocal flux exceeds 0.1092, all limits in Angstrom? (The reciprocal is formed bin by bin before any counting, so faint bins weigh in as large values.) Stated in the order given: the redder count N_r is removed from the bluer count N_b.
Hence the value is 3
